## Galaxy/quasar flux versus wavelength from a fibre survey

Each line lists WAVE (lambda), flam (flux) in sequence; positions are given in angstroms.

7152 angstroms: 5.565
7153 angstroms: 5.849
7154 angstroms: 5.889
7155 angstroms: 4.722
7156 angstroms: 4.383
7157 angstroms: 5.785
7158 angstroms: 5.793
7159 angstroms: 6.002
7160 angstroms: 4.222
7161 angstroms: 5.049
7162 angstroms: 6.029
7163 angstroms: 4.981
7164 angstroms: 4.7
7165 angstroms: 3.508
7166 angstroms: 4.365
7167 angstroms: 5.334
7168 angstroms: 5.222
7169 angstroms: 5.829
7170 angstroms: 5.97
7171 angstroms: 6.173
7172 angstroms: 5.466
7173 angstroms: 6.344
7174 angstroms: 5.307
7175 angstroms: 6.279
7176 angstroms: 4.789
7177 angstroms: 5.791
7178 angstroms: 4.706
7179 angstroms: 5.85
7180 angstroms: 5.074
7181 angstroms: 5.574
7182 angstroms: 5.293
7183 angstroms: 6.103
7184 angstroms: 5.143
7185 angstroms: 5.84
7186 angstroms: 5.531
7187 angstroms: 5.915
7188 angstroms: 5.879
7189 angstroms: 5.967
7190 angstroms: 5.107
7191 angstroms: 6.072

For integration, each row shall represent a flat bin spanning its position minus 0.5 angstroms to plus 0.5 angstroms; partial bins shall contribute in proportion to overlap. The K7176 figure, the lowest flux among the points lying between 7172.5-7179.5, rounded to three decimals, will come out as 4.706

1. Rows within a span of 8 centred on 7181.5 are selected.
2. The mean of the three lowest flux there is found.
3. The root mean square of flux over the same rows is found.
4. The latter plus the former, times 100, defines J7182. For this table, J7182 1044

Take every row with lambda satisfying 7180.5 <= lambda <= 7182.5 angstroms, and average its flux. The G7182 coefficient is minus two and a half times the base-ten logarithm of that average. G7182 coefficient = -1.84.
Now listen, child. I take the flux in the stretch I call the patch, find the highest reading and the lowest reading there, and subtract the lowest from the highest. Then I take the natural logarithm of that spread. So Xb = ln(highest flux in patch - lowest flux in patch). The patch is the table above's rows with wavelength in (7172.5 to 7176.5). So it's 0.44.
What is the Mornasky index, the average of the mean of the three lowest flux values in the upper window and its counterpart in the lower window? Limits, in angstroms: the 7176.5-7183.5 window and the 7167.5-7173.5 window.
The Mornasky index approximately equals 5.3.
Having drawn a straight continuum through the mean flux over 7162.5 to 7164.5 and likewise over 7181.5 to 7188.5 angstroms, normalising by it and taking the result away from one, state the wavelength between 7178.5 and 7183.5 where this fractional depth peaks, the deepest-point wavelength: 7180 angstroms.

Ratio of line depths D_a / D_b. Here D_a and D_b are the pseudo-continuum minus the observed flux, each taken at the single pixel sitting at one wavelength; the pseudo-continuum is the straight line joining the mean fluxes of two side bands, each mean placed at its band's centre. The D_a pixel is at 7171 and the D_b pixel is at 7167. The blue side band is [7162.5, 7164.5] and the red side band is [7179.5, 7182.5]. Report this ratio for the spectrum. 3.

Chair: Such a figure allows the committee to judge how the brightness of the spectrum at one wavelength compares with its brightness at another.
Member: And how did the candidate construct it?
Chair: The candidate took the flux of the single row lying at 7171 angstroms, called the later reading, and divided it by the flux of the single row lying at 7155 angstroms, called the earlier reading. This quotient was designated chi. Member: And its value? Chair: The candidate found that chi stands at 1.31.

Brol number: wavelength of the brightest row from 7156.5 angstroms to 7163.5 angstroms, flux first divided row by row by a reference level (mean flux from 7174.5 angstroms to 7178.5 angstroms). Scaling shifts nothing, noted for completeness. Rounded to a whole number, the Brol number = 7162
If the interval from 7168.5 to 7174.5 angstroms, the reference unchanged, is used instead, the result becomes 7173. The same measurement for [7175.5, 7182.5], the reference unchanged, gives 7179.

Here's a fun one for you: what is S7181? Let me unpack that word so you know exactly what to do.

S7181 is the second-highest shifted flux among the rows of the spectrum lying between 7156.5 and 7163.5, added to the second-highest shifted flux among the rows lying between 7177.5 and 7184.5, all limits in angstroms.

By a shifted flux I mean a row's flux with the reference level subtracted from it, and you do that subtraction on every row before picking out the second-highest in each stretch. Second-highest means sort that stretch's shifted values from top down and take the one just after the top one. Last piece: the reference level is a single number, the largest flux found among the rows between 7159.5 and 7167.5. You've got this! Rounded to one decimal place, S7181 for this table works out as -0.2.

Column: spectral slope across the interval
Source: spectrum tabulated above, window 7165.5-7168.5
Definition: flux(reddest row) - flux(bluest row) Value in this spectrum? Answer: 0.86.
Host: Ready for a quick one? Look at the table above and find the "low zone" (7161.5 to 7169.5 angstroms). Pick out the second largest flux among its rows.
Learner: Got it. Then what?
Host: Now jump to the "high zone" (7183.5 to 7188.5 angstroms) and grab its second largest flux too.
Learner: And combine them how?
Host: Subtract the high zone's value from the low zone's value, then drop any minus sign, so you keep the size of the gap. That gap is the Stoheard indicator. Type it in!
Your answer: 0.05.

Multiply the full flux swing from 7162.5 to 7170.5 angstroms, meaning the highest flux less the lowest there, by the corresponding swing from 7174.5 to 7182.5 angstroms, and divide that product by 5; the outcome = 0.77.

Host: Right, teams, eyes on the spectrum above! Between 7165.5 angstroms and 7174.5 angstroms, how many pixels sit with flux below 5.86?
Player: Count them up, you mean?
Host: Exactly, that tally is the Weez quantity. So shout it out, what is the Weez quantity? 6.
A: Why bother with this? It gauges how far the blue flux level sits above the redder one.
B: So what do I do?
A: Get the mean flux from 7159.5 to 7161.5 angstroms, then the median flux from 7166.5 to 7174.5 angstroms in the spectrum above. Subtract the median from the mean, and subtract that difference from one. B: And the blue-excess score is 2.0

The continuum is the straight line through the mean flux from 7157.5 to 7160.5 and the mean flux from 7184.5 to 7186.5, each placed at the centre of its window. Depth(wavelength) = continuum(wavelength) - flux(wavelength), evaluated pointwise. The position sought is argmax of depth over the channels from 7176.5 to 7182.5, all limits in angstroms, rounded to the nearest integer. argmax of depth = 7178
